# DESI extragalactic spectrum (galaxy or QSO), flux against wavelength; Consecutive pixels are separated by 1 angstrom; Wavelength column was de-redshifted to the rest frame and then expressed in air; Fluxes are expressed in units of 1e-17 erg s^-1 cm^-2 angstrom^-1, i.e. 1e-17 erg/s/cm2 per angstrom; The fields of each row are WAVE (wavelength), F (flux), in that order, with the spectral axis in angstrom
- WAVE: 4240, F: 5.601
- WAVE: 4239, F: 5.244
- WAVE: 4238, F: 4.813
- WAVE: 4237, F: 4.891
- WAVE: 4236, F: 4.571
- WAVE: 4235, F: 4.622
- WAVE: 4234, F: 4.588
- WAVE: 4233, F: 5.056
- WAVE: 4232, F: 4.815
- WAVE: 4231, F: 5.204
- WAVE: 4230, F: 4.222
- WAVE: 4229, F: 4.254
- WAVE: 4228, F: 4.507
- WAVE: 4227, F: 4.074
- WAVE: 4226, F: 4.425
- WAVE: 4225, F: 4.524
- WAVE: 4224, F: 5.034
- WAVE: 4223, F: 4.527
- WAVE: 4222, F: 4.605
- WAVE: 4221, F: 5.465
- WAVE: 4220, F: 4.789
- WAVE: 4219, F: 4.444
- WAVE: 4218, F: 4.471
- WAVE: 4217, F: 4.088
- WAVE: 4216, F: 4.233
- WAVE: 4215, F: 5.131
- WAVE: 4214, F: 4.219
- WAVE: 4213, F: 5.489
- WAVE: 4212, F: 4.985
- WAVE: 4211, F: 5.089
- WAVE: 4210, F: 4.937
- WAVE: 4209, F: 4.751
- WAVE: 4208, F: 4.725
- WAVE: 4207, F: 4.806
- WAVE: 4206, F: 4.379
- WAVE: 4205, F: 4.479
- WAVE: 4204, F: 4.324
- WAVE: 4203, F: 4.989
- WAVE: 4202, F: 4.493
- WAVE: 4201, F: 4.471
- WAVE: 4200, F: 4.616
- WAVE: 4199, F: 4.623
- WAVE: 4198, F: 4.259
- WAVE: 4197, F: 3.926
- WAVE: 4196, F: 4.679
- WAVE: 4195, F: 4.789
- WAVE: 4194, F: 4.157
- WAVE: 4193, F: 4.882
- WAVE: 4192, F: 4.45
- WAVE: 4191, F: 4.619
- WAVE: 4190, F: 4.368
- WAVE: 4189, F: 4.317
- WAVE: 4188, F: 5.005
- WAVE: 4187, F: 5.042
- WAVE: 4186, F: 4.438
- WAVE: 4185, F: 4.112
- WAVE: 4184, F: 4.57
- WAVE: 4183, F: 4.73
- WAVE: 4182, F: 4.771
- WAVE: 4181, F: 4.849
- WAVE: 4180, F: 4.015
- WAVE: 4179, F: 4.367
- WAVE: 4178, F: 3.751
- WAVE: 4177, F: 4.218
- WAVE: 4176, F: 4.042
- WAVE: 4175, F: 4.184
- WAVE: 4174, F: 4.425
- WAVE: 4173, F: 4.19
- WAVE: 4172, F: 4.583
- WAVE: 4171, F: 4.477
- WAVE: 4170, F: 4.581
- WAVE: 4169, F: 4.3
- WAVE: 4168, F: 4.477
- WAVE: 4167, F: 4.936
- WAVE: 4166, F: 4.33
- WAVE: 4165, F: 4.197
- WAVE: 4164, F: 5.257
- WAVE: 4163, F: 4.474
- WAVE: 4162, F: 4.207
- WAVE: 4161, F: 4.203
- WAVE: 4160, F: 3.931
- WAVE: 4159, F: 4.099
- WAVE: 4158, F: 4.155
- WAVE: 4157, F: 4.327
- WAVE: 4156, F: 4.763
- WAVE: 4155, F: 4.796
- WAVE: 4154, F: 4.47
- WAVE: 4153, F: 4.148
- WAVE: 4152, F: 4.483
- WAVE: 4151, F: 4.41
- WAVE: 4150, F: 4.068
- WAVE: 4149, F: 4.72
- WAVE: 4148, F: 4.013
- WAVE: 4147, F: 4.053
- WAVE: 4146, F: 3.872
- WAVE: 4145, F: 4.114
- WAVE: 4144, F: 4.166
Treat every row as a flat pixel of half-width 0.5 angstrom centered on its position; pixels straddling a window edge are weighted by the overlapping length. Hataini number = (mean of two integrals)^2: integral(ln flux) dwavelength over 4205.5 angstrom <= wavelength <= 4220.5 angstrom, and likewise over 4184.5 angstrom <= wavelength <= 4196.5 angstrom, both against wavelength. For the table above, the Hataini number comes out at 428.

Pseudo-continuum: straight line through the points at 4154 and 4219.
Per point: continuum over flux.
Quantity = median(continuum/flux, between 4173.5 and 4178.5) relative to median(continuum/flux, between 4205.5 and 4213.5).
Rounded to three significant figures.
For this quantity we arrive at 1.17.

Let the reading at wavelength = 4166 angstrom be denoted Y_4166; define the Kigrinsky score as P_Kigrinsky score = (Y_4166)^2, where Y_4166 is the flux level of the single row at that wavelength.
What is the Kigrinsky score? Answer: 18.7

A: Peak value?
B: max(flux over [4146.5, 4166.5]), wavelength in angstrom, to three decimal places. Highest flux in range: 5.257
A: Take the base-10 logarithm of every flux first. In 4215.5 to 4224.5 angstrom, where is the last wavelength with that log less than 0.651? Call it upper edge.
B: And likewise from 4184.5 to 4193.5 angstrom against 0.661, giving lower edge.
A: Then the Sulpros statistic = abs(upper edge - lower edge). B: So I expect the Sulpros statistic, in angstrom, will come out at 27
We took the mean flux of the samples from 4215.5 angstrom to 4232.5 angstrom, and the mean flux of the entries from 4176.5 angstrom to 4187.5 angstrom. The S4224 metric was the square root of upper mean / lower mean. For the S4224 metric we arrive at 1.01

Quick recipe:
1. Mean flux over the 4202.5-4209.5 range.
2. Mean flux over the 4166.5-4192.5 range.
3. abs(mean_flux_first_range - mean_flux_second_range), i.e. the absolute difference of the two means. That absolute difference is 0.18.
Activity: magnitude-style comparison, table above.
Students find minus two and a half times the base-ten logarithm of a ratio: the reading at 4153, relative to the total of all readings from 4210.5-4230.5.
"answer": 3.37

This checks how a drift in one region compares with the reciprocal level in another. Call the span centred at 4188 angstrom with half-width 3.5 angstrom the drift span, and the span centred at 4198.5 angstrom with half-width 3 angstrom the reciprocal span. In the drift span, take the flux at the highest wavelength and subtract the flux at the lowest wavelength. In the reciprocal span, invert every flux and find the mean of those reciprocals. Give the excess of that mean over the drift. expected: -0.3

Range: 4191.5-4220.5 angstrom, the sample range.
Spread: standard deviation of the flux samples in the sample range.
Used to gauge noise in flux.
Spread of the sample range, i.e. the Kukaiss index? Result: 0.35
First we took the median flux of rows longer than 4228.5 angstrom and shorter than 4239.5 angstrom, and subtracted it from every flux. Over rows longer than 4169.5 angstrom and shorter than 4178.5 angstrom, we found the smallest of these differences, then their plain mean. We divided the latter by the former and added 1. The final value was 1.51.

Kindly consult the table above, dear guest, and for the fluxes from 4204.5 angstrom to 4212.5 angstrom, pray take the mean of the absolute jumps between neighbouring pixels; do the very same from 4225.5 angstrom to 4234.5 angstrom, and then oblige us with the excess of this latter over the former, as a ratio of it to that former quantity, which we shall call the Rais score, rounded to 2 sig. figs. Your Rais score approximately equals 1.6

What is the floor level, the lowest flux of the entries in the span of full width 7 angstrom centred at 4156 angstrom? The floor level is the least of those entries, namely 4.099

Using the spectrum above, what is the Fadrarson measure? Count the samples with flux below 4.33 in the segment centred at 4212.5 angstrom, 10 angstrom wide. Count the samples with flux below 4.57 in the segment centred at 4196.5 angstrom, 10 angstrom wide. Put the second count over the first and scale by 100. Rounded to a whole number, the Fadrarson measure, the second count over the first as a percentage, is 167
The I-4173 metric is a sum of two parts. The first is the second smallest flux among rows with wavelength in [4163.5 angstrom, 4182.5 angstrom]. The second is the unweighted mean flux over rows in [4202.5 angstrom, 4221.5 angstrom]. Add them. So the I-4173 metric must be 8.74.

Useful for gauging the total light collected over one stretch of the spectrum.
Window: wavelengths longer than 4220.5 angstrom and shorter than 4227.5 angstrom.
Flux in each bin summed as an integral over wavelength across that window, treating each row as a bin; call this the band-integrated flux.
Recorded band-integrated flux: 32.7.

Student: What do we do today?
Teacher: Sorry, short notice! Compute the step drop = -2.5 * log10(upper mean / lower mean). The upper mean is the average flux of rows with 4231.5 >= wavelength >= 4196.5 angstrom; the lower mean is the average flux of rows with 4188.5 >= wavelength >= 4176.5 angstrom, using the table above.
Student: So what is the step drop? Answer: -0.030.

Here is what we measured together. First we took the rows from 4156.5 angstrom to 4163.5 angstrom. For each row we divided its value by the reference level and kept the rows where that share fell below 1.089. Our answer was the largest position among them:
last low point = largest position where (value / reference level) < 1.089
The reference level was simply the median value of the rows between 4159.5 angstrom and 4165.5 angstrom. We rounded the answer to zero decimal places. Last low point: 4163 angstrom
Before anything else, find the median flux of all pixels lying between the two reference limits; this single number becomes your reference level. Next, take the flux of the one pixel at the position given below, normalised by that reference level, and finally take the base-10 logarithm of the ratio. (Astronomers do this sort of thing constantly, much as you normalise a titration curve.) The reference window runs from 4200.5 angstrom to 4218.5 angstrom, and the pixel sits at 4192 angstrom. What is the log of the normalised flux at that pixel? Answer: -0.0152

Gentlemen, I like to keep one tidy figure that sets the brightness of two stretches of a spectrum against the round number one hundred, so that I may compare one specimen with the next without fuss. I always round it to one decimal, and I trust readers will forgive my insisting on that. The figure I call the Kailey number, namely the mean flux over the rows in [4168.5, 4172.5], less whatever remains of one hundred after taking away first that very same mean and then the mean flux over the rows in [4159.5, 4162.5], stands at -86.9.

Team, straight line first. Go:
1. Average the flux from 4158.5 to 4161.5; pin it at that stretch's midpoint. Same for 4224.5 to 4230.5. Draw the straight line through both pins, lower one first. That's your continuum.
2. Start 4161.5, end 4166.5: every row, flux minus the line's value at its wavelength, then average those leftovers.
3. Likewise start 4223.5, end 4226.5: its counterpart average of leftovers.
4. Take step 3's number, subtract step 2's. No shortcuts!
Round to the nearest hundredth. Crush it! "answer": -0.06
